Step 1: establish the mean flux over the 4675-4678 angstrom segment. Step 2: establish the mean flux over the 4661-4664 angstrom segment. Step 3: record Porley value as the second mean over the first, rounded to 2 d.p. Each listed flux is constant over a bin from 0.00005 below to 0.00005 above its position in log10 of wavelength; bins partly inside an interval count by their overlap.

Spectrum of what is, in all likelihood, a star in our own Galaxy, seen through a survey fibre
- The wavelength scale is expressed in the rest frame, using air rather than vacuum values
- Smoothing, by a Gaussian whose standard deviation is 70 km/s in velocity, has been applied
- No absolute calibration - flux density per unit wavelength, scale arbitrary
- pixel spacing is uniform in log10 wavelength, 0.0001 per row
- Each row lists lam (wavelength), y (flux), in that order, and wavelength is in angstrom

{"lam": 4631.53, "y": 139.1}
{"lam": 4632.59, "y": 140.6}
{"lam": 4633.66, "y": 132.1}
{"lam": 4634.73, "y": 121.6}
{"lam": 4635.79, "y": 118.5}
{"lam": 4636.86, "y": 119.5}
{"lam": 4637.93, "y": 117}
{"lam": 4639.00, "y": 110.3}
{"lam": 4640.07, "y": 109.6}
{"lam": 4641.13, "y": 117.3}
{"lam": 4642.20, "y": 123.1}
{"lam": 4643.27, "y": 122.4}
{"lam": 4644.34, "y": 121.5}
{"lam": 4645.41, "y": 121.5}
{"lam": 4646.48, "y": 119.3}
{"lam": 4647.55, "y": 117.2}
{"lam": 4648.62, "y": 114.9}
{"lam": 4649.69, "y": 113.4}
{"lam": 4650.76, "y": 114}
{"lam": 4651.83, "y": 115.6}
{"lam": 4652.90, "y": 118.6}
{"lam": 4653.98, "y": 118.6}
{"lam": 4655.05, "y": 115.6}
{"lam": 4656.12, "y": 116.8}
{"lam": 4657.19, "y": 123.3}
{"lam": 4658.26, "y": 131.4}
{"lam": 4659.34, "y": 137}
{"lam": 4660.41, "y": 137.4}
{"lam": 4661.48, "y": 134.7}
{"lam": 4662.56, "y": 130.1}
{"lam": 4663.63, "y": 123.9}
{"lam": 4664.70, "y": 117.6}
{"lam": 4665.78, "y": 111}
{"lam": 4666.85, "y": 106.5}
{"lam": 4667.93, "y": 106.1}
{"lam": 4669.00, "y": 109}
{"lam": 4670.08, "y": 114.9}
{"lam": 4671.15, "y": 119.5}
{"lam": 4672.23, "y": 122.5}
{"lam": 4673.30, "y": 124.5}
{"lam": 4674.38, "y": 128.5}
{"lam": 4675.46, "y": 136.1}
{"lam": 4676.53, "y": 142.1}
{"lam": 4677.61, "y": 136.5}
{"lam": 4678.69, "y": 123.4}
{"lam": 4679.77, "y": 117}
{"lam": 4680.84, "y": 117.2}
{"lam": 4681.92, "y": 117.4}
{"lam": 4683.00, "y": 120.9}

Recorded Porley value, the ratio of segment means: 0.94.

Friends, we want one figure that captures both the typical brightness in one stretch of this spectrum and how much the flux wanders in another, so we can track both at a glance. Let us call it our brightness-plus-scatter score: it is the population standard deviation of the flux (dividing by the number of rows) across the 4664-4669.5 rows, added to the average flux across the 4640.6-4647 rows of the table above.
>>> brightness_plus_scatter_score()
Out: 125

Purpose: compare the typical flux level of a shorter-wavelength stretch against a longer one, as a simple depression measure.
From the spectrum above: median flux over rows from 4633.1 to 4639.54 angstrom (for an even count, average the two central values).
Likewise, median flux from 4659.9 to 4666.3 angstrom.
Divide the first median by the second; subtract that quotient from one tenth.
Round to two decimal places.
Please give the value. -0.84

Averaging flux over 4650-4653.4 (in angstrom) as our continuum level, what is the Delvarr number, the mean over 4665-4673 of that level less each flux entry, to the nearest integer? 3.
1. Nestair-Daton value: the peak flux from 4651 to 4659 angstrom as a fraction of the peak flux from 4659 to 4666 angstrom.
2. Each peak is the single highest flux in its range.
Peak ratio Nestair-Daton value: 0.96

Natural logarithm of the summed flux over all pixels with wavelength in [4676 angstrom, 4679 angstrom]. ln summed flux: 6.00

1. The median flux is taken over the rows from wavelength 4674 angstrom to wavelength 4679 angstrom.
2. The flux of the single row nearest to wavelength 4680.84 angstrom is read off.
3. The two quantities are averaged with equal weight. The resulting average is 127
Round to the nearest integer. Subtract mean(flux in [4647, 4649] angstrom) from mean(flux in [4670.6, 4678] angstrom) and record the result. 14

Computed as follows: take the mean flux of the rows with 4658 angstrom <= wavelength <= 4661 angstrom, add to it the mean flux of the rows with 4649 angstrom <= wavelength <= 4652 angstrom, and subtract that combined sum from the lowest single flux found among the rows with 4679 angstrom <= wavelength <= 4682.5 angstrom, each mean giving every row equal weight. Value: -133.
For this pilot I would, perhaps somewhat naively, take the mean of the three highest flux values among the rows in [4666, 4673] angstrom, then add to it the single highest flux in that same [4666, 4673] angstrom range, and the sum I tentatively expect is 241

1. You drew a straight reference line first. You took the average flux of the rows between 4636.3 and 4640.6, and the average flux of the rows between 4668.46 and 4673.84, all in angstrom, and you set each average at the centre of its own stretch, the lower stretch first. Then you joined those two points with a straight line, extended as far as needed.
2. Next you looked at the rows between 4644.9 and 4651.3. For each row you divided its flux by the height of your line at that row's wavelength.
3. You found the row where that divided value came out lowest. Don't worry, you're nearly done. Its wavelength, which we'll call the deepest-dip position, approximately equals 4649.69 angstrom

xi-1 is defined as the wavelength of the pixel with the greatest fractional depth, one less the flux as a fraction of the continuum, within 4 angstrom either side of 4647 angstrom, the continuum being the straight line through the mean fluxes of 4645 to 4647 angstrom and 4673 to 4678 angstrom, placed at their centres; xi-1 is 4649.69 angstrom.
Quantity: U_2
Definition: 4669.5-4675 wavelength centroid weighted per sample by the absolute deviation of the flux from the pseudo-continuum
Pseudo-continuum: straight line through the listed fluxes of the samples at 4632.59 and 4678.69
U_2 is 4671.3 angstrom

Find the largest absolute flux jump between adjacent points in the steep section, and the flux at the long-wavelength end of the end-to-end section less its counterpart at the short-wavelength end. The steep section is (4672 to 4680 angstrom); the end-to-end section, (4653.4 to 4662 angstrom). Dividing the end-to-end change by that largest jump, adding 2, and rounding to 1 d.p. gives 3.2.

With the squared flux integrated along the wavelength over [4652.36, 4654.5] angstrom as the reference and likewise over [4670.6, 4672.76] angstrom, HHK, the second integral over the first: 1.05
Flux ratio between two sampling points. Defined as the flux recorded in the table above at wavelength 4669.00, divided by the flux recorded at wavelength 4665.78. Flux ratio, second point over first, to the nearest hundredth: 0.98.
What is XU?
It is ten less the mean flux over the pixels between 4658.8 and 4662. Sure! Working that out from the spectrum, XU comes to -126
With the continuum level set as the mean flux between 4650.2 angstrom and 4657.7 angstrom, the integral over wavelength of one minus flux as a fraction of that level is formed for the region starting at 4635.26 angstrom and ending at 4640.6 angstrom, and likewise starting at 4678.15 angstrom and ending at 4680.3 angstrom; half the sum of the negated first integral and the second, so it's -0.08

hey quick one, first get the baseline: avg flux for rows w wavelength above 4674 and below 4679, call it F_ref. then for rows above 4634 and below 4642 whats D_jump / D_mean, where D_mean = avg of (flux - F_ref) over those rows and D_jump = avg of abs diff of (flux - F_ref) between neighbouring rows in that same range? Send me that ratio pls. -0.21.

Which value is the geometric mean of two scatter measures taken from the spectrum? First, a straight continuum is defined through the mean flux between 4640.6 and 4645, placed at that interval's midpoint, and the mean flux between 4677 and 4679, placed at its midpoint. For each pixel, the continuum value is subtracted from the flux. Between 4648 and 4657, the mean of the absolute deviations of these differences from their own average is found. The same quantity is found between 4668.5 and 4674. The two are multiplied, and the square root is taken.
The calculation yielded 2.3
